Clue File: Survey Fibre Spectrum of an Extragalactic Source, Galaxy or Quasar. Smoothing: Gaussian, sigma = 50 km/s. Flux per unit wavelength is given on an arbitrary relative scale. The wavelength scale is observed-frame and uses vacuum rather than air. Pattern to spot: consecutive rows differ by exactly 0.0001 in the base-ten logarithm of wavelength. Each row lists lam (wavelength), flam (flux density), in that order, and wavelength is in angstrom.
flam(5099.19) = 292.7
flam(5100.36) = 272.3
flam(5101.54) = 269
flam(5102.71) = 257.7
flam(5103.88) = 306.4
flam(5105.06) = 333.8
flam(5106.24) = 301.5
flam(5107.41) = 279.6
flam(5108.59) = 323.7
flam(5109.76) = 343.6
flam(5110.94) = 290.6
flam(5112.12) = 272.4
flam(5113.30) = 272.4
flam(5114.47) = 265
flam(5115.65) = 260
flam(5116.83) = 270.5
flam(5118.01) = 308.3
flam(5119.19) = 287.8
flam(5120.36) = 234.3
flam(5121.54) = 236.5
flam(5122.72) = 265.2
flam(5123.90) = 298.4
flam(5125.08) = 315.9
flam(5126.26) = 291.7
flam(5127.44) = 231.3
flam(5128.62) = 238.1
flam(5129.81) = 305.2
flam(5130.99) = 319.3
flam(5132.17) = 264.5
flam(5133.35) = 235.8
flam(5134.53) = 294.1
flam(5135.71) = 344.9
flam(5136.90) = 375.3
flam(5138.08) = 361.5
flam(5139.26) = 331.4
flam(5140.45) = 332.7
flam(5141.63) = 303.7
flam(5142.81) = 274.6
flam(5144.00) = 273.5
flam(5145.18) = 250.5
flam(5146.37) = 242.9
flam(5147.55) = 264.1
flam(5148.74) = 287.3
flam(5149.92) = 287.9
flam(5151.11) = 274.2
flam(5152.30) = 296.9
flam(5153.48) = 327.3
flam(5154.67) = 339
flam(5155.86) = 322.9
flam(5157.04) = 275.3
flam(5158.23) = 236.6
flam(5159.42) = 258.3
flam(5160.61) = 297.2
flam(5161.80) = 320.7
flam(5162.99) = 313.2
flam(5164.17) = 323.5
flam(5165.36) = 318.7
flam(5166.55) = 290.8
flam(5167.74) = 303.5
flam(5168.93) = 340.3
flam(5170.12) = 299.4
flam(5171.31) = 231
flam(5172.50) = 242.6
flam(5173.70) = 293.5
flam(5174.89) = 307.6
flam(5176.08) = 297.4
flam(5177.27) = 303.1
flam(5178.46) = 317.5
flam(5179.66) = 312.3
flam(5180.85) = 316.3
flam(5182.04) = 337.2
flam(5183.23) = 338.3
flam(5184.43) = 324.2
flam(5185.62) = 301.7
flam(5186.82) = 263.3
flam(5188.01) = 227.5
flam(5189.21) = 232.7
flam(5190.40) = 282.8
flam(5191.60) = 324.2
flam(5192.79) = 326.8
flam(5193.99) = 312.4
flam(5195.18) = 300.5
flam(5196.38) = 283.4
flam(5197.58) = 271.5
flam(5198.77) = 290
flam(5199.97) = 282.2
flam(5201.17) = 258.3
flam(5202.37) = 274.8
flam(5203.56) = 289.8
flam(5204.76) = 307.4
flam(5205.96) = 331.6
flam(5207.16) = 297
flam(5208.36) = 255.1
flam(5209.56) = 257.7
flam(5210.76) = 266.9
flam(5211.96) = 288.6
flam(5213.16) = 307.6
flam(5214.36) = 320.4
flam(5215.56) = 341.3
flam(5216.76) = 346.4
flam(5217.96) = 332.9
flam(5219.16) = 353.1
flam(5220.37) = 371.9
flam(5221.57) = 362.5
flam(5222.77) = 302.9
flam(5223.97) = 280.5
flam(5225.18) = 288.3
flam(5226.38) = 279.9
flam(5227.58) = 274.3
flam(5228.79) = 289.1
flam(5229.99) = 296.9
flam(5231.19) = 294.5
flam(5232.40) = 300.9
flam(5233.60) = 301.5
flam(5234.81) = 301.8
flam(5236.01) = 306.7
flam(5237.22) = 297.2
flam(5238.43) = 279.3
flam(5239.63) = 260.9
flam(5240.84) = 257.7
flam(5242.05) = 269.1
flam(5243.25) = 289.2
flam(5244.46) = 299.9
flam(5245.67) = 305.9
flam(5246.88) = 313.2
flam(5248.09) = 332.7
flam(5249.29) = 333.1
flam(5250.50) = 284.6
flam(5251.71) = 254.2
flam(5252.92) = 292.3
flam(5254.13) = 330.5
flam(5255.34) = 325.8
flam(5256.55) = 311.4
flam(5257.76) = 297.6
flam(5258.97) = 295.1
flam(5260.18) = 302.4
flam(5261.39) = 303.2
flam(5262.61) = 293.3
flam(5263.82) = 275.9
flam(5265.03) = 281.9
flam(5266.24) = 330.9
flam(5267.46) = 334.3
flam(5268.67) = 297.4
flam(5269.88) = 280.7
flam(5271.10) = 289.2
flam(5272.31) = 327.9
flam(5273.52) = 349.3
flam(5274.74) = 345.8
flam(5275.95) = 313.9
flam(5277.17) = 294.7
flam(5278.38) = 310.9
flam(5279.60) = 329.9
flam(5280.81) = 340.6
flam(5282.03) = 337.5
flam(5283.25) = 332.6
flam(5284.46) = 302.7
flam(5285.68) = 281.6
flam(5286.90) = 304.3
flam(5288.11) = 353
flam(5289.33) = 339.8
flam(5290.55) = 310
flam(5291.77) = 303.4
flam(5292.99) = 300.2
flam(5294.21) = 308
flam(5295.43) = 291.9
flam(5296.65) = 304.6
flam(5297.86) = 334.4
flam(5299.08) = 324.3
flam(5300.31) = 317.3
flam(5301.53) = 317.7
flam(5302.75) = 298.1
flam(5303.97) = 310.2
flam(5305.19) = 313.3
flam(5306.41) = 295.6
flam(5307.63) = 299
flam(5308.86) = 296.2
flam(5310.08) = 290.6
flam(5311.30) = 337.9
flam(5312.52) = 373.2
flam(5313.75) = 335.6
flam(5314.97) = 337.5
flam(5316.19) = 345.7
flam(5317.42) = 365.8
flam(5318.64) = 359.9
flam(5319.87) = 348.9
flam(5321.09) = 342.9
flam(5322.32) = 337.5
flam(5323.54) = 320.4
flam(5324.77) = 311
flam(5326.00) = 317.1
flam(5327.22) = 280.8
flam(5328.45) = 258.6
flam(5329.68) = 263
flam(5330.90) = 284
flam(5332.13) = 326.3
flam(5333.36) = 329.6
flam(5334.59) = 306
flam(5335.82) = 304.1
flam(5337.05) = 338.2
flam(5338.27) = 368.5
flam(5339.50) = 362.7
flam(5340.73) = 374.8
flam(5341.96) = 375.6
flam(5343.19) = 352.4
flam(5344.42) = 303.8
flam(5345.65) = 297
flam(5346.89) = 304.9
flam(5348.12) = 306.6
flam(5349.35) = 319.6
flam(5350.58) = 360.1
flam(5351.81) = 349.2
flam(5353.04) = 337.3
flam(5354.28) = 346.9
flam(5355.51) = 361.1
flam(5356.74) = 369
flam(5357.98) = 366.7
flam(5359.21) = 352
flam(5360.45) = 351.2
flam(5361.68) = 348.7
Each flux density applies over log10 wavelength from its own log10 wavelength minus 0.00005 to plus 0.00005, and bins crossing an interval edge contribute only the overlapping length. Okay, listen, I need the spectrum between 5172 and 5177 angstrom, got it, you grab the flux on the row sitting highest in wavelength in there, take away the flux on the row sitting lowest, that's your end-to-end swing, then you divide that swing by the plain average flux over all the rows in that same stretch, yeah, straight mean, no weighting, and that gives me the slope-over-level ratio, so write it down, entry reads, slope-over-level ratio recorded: 0.19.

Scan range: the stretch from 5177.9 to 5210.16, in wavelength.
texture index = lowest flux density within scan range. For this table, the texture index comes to 227.5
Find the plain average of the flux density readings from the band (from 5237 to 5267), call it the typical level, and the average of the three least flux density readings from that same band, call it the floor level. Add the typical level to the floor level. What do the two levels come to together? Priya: 554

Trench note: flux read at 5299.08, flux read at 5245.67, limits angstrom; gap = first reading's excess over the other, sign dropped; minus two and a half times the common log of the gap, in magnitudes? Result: -3.16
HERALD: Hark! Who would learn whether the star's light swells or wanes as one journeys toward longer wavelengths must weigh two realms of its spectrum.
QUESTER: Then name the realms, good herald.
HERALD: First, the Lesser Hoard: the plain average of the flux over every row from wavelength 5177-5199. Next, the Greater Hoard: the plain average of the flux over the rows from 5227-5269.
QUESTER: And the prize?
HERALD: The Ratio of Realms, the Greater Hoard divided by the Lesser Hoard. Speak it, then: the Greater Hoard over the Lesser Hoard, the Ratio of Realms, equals 1.00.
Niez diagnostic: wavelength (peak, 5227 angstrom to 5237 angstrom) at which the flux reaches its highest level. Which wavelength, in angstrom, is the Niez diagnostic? 5236.01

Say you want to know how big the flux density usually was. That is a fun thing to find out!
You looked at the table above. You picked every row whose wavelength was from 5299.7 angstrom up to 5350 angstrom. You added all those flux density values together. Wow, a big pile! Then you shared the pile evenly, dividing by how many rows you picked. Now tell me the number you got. 323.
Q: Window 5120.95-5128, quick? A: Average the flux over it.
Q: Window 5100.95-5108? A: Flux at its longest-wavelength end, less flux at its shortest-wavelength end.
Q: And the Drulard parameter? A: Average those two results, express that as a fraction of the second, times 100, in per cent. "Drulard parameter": 1339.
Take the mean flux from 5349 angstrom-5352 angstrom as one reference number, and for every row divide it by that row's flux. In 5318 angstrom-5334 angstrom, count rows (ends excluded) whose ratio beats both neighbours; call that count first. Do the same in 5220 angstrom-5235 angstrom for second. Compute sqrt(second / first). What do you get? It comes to 1.2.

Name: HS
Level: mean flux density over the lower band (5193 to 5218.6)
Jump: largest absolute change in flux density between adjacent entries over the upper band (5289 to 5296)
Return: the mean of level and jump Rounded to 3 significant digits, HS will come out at 163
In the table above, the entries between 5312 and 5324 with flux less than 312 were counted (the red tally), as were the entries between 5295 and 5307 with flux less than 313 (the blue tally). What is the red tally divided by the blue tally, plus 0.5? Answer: 0.50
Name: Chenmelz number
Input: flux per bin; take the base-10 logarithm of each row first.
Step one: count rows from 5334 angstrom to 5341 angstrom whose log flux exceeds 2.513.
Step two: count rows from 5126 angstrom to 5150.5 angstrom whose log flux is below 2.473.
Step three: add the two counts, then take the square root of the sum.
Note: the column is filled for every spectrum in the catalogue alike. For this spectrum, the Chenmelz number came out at 4.1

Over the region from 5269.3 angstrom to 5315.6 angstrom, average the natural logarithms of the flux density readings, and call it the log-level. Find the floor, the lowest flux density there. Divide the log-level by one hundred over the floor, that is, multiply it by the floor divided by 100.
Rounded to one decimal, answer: 16.2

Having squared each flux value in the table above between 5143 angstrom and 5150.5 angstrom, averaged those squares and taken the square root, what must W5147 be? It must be 268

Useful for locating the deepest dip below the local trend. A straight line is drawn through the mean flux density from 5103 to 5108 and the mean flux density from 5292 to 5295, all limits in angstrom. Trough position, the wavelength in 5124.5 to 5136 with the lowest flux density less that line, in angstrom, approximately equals 5127.44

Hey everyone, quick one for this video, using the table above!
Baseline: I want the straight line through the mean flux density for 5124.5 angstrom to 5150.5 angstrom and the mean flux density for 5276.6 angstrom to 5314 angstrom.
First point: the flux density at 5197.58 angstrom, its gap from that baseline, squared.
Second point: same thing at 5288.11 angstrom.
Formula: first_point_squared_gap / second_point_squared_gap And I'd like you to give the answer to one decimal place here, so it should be 0.6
